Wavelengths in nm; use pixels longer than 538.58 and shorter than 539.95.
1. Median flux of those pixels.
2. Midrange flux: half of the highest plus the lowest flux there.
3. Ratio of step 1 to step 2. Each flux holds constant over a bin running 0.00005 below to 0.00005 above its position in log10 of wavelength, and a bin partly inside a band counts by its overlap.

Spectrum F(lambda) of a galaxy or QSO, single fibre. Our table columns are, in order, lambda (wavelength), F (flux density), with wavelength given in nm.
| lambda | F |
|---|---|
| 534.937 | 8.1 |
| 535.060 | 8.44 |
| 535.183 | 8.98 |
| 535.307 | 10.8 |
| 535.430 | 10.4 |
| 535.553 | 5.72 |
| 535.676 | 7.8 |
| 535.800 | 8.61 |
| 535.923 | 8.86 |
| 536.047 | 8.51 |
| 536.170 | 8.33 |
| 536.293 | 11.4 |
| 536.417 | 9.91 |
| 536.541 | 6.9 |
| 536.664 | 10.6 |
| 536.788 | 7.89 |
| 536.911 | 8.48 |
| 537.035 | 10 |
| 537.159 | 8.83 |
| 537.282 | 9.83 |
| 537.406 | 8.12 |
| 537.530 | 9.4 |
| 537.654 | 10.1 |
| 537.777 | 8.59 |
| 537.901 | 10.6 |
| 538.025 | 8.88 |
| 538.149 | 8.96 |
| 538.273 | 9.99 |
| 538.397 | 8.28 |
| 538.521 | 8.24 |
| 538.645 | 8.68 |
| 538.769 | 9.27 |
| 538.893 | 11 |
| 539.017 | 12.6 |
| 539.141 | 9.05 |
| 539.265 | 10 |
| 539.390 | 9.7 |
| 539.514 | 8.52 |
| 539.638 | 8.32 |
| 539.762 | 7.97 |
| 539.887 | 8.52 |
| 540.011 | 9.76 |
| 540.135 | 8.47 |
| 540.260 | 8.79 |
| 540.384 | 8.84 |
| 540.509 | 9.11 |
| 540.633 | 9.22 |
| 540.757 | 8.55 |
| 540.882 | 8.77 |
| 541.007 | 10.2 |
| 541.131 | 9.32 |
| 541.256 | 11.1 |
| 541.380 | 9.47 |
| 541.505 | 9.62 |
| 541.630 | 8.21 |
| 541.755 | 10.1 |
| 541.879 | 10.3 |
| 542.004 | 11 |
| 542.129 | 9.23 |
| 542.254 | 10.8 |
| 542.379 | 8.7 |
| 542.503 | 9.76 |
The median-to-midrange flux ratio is 0.88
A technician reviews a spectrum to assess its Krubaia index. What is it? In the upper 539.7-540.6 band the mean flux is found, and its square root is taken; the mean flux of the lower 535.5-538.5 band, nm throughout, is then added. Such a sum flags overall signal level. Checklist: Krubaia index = 11.9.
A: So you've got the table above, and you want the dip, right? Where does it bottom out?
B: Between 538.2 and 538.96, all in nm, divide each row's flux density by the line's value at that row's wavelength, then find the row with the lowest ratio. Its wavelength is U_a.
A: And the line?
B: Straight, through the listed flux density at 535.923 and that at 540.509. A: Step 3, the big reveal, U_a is 538.521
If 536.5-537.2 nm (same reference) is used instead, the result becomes 536.541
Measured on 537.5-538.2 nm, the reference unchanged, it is 537.777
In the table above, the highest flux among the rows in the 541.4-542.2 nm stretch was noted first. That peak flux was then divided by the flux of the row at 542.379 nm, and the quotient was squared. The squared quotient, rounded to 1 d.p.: 1.6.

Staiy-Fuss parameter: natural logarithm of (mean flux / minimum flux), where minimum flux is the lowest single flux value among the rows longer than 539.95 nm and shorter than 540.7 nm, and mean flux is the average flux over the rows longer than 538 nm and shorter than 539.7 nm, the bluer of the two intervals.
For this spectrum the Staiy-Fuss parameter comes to 0.10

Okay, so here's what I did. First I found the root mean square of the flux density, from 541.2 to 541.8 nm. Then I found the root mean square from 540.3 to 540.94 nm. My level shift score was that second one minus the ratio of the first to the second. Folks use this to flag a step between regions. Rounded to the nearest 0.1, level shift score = 7.8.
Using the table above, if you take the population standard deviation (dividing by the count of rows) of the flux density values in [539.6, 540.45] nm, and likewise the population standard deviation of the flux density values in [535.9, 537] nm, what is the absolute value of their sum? 1.8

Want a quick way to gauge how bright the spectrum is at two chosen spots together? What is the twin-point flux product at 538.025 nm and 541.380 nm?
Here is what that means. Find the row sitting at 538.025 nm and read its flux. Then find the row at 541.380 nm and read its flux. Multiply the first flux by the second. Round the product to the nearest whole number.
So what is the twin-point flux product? 84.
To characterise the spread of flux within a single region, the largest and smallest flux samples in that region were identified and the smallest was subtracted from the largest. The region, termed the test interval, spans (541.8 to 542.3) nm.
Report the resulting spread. 1.8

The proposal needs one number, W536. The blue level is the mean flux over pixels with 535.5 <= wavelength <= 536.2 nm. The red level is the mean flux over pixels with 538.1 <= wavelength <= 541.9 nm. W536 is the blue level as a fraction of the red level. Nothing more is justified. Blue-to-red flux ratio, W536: 0.86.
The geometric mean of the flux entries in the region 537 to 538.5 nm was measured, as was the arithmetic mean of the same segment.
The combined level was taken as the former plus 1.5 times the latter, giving 23.2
